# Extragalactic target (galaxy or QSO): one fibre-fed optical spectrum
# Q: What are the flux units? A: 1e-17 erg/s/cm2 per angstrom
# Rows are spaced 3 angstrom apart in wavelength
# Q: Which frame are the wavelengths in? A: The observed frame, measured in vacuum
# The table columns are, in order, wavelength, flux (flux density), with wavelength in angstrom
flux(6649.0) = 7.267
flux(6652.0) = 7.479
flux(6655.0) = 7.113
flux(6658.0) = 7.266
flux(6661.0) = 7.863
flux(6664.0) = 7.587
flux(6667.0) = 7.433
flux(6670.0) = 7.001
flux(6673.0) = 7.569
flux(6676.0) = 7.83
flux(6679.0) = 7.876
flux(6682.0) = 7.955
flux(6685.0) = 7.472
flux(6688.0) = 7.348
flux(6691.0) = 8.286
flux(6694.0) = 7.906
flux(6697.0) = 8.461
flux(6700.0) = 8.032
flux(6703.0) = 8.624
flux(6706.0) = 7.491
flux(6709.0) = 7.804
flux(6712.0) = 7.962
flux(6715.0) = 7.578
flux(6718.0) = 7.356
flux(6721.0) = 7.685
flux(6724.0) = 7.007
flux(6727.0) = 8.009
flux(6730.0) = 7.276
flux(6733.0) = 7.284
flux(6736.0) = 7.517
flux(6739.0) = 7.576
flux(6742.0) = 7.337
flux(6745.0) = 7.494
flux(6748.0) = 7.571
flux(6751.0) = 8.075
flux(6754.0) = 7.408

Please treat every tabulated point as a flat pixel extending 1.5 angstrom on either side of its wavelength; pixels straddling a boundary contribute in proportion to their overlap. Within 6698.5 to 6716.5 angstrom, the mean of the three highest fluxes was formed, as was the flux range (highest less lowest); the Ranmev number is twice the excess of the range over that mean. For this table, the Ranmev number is -14.1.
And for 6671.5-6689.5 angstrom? -14.6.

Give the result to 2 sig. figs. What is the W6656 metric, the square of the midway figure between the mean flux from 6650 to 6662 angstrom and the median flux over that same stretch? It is 55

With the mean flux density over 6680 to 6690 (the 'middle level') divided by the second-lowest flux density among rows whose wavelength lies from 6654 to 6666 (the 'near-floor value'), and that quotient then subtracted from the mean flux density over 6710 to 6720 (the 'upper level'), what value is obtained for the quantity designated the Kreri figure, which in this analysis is 6.59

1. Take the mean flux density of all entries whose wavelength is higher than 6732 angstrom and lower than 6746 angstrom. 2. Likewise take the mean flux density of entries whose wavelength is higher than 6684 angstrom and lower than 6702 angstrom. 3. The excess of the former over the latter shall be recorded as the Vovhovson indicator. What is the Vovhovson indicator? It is -0.5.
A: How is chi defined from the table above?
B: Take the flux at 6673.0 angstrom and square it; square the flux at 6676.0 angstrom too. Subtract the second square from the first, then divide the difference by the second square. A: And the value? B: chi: -0.066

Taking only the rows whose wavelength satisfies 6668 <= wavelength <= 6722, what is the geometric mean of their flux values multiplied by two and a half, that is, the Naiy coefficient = 19.5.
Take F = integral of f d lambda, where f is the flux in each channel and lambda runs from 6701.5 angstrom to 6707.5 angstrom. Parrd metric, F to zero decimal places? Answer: 48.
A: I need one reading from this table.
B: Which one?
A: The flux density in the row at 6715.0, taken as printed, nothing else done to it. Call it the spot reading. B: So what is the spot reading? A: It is 7.578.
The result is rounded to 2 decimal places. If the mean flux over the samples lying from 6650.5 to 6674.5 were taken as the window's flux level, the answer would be 7.41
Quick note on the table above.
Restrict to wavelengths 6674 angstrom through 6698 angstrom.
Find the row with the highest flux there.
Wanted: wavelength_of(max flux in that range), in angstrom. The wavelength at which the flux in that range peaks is 6697.0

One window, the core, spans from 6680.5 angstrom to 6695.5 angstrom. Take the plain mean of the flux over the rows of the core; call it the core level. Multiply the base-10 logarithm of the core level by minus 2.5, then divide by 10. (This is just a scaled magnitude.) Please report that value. -0.223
